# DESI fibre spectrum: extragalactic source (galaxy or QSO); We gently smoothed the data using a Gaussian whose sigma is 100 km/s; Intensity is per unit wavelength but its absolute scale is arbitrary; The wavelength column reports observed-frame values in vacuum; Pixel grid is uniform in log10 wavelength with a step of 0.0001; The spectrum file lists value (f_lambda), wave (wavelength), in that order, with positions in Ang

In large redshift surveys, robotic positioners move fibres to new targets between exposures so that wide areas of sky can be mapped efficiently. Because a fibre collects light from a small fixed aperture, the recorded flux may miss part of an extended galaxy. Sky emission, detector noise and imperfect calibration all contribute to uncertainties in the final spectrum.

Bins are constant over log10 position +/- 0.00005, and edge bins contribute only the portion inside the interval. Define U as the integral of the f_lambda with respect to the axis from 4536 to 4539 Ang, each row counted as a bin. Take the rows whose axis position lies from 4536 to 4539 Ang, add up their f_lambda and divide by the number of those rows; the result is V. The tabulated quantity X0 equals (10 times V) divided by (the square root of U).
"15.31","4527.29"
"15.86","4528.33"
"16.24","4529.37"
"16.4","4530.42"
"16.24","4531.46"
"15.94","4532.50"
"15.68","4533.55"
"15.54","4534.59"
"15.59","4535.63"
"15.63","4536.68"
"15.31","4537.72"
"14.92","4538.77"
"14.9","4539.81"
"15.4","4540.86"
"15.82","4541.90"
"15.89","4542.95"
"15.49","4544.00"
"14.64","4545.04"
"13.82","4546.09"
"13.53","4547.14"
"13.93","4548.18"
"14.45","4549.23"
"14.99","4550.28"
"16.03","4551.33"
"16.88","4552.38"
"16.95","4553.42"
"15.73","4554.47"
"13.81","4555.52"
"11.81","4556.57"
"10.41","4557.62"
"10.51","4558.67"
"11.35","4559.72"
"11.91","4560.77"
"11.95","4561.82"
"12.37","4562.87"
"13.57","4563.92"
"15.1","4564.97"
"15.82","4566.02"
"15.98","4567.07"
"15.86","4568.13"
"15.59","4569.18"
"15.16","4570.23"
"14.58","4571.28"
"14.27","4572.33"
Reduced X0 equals 22.6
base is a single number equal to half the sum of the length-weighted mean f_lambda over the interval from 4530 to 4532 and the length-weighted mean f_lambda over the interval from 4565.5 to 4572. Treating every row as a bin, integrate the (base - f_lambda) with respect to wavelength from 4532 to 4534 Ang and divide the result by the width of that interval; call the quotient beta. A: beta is 0.1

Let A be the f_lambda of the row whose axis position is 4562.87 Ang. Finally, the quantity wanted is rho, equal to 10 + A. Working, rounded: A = 12.37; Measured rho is 22.4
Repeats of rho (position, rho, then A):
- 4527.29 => 25.3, 15.31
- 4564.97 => 25.1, 15.1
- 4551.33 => 26.0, 16.03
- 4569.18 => 25.6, 15.59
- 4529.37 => 26.2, 16.24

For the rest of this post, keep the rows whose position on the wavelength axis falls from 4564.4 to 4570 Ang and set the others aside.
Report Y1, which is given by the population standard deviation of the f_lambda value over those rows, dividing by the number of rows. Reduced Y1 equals 0.3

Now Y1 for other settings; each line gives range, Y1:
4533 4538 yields 0.1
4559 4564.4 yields 0.7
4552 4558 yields 2.5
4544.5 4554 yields 1.2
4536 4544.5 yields 0.3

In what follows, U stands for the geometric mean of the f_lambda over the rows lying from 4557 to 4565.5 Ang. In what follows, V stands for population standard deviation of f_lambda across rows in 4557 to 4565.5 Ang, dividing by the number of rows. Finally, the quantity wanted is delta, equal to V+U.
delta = 13.53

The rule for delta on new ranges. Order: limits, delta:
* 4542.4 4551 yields 15.35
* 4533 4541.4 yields 15.66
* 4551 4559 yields 16.36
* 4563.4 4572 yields 15.95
